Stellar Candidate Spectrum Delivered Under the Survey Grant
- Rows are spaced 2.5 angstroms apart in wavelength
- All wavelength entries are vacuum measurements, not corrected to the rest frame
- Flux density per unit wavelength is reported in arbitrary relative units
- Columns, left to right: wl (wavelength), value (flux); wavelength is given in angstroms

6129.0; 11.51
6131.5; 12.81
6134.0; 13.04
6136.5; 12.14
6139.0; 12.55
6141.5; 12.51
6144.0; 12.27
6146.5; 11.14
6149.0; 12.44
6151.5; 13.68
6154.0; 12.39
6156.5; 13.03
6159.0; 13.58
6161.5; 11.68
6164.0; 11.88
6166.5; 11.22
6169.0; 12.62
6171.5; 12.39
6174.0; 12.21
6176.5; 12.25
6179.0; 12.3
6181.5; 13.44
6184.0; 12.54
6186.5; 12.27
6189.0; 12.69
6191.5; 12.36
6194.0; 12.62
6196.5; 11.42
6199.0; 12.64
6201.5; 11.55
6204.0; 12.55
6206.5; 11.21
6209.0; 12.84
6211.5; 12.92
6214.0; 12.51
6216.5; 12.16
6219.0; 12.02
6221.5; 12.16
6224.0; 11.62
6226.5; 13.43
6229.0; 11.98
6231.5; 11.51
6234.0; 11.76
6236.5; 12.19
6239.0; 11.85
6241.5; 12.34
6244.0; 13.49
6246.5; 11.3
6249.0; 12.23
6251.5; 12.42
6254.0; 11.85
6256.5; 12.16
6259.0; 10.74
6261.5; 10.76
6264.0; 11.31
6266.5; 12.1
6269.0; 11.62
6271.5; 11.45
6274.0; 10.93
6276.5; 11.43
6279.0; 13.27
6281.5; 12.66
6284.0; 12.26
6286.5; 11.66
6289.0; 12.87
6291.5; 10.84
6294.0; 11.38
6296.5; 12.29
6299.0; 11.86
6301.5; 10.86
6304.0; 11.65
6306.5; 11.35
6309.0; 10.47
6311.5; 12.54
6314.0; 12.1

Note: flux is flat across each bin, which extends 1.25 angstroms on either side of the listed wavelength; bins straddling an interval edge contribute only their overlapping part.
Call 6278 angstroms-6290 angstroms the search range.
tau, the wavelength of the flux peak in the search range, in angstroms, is 6279.0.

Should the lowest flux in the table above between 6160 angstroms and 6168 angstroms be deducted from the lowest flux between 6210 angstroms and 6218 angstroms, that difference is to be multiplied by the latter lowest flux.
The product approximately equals 11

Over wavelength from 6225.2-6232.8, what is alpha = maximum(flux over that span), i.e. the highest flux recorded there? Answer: 13.43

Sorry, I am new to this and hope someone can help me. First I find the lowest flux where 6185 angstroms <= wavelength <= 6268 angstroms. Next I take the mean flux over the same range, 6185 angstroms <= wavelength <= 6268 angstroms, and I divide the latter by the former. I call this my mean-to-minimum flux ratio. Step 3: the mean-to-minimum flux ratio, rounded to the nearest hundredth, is 1.13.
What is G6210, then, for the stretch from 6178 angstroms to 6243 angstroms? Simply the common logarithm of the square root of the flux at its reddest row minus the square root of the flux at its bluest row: -2.24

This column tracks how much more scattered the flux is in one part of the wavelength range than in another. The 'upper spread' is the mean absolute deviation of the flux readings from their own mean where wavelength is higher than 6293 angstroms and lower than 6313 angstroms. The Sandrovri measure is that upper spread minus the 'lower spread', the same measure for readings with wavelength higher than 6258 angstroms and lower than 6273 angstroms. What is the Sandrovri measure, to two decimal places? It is 0.14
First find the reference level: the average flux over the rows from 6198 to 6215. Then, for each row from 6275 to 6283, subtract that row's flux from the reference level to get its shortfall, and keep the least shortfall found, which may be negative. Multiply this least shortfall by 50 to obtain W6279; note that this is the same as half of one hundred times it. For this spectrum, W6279 -48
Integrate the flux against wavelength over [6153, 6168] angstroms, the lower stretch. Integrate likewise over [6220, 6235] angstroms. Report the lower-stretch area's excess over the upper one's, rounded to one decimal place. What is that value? 3.3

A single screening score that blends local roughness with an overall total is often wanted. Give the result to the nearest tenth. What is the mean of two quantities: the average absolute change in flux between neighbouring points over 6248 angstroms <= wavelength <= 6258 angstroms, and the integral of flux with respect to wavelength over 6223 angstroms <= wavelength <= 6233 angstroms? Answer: 60.9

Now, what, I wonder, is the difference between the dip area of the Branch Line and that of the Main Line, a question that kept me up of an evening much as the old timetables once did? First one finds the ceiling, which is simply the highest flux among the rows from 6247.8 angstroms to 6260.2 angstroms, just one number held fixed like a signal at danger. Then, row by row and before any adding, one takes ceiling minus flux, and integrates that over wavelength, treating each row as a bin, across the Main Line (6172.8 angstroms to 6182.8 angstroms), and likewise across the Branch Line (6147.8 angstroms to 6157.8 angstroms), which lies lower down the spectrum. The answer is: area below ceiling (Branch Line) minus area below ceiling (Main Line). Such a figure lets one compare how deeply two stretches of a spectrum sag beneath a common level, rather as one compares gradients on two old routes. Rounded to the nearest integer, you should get -3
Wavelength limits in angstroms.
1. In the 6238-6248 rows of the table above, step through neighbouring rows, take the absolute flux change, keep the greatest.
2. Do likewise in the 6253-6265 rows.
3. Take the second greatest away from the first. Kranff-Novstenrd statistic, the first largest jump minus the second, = 0.77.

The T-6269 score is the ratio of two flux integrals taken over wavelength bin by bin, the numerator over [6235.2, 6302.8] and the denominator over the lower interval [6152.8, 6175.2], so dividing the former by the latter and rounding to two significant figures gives 2.9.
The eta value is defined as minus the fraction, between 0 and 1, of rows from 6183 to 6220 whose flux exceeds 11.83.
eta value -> -0.80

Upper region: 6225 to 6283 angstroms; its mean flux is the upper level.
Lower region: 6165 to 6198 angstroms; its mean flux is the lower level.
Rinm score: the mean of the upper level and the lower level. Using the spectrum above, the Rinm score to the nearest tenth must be 12.1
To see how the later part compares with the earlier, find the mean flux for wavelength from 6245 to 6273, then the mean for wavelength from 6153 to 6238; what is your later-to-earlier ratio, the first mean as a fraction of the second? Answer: 0.95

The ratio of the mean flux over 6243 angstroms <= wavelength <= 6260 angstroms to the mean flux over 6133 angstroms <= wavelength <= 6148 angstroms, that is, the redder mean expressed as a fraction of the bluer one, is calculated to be 0.980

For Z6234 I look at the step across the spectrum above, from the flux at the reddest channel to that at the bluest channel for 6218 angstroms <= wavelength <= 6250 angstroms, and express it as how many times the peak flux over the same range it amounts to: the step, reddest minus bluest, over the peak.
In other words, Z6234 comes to 0.02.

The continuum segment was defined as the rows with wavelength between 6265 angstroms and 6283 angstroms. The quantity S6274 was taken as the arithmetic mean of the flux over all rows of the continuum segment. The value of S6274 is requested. 11.9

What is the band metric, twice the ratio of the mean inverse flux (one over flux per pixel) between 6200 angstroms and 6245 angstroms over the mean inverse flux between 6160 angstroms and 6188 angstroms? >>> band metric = 2.01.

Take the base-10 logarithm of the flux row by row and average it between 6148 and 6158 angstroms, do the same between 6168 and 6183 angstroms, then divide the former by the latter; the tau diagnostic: 1.01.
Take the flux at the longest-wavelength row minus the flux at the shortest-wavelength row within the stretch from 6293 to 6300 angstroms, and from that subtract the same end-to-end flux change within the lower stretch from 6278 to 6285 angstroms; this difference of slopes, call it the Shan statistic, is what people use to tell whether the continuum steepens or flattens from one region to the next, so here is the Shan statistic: 1.5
